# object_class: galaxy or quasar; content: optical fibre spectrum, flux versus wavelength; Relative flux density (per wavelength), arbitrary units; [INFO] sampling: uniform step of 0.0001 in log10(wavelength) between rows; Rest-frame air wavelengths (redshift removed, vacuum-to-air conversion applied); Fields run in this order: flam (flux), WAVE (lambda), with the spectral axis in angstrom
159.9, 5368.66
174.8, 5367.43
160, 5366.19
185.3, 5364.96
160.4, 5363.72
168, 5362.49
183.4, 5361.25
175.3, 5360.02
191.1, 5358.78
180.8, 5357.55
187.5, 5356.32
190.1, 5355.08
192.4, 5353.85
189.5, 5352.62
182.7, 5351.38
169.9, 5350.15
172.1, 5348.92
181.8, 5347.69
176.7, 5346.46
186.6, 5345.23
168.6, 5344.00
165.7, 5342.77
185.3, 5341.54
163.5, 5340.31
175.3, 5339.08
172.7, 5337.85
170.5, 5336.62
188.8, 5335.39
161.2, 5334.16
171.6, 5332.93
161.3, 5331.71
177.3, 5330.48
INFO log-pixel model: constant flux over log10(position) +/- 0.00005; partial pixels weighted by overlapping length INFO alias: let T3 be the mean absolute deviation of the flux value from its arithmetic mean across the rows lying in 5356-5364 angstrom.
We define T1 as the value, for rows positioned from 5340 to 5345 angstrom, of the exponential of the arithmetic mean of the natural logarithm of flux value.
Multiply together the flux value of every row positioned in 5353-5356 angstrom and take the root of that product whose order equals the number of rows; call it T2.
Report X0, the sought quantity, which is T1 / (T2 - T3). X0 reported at 0.93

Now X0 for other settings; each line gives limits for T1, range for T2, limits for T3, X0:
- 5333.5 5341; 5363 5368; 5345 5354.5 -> 1.05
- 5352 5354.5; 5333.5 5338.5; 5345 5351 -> 1.14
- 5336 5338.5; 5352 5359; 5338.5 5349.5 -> 0.94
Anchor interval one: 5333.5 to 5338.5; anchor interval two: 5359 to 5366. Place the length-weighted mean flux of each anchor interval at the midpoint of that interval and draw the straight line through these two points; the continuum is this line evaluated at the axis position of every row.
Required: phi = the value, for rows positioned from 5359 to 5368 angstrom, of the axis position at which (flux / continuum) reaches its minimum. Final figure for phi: 5366.19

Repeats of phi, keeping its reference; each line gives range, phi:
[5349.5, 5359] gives 5350.15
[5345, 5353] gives 5350.15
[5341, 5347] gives 5342.77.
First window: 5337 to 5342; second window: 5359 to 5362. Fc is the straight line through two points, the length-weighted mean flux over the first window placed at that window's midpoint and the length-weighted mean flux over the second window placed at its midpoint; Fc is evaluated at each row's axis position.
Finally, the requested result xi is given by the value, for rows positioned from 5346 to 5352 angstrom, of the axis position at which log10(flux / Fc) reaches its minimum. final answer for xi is 5350.15 angstrom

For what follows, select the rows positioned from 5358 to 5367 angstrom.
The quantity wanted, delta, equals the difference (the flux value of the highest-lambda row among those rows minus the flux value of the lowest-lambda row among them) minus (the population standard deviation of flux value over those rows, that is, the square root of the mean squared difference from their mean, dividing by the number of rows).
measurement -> -43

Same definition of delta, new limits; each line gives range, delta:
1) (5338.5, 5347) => -7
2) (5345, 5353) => -4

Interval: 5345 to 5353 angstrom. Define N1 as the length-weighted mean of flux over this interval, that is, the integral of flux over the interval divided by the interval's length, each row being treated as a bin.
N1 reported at 179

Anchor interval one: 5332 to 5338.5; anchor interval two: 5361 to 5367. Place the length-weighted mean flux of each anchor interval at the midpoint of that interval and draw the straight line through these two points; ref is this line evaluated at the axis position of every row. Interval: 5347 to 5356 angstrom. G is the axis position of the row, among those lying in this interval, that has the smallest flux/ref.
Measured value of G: 5350.15 angstrom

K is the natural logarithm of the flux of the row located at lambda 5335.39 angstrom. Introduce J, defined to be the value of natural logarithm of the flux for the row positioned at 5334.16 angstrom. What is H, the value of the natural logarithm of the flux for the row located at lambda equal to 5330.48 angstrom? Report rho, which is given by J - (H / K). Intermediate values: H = 5.18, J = 5.08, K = 5.24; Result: 4.09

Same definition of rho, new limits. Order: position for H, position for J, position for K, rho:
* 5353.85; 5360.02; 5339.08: 4.15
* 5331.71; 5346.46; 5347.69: 4.20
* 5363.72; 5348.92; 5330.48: 4.17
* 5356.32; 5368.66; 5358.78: 4.08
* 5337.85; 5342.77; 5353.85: 4.13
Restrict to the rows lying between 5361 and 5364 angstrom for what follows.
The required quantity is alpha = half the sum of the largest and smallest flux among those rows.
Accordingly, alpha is 172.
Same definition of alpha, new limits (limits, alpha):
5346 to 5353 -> 180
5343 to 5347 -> 178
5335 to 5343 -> 176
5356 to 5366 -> 176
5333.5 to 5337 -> 175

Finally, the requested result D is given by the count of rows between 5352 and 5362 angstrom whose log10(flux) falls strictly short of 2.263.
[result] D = 2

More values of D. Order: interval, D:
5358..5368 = 5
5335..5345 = 6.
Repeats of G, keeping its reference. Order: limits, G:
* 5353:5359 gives 5357.55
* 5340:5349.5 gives 5340.31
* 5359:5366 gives 5363.72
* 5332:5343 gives 5334.16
